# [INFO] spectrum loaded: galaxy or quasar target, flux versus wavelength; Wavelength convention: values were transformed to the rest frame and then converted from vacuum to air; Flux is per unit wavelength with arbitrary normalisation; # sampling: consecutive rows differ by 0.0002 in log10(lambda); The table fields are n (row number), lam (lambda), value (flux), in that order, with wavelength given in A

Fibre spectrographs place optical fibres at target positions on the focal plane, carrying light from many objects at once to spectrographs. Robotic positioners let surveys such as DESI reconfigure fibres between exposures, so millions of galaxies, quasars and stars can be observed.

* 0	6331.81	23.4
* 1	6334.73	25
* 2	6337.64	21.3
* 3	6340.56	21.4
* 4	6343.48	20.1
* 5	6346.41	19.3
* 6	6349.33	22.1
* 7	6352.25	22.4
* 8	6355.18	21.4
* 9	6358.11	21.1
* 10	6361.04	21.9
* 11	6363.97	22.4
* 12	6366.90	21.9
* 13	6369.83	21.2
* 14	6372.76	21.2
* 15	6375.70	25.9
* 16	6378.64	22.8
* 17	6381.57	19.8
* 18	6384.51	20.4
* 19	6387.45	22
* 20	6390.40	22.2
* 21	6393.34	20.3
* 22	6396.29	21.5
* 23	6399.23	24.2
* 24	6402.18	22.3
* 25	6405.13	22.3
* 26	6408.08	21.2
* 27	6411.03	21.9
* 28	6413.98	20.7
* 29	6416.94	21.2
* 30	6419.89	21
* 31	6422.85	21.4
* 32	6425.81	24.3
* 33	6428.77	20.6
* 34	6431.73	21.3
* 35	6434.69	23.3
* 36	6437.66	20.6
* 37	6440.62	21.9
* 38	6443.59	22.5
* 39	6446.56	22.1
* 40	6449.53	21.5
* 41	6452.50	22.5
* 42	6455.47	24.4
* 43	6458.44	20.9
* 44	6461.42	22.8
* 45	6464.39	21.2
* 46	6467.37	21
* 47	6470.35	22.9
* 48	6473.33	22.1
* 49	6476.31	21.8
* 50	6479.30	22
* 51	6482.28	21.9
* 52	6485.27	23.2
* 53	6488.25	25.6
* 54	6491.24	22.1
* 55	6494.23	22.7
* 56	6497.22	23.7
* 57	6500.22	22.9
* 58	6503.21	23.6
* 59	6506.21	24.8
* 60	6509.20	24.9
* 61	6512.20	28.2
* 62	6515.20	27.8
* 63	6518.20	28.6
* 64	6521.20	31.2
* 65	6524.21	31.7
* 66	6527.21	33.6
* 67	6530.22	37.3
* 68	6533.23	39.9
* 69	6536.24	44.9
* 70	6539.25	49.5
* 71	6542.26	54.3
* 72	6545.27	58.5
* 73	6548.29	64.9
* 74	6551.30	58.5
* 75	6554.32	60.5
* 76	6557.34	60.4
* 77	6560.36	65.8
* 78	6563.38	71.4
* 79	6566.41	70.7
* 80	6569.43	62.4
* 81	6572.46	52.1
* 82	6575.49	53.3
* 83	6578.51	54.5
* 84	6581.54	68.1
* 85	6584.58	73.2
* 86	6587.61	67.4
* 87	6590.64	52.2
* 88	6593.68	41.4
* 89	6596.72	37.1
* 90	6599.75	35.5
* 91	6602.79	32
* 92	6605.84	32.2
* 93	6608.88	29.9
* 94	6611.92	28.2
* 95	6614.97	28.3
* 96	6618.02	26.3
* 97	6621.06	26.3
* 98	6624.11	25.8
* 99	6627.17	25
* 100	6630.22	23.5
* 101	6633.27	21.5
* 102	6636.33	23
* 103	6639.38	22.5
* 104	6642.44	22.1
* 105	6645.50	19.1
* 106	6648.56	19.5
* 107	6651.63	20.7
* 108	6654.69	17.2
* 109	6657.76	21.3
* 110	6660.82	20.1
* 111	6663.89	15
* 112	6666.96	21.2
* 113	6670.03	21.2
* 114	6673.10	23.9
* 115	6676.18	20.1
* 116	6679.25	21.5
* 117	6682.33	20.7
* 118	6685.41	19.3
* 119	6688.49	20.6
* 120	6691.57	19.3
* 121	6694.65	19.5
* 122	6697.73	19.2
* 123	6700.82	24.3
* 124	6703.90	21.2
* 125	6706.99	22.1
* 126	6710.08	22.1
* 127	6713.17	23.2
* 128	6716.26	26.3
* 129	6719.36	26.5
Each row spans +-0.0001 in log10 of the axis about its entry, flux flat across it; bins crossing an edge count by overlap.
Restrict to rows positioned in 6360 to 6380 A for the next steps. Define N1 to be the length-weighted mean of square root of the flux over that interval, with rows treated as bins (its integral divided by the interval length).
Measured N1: 4.74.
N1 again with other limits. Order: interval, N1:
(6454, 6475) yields 4.71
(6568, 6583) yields 7.61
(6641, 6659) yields 4.46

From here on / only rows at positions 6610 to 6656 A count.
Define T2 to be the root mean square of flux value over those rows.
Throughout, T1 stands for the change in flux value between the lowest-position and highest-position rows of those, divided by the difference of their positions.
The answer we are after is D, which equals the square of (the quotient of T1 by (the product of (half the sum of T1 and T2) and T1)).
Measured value 0.0074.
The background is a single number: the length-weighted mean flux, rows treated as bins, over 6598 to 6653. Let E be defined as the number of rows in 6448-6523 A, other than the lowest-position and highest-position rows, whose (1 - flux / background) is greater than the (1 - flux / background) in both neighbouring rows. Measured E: 7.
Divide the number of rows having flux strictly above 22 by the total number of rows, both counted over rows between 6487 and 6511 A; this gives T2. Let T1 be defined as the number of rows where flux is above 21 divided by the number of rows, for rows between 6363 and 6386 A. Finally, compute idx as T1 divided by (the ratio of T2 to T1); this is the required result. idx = 0.6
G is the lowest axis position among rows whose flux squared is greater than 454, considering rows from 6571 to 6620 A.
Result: 6572.46 A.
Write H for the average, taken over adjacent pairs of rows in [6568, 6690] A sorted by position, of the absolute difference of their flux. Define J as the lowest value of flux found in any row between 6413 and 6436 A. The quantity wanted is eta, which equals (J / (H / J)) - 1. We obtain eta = 134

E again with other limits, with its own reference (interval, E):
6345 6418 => 5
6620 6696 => 7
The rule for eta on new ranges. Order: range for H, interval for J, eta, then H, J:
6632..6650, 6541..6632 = 475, 1.2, 23.5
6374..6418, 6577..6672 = 159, 1.4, 15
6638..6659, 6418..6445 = 201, 2.1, 20.6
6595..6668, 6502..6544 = 295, 1.9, 23.6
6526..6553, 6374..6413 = 82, 4.7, 19.8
